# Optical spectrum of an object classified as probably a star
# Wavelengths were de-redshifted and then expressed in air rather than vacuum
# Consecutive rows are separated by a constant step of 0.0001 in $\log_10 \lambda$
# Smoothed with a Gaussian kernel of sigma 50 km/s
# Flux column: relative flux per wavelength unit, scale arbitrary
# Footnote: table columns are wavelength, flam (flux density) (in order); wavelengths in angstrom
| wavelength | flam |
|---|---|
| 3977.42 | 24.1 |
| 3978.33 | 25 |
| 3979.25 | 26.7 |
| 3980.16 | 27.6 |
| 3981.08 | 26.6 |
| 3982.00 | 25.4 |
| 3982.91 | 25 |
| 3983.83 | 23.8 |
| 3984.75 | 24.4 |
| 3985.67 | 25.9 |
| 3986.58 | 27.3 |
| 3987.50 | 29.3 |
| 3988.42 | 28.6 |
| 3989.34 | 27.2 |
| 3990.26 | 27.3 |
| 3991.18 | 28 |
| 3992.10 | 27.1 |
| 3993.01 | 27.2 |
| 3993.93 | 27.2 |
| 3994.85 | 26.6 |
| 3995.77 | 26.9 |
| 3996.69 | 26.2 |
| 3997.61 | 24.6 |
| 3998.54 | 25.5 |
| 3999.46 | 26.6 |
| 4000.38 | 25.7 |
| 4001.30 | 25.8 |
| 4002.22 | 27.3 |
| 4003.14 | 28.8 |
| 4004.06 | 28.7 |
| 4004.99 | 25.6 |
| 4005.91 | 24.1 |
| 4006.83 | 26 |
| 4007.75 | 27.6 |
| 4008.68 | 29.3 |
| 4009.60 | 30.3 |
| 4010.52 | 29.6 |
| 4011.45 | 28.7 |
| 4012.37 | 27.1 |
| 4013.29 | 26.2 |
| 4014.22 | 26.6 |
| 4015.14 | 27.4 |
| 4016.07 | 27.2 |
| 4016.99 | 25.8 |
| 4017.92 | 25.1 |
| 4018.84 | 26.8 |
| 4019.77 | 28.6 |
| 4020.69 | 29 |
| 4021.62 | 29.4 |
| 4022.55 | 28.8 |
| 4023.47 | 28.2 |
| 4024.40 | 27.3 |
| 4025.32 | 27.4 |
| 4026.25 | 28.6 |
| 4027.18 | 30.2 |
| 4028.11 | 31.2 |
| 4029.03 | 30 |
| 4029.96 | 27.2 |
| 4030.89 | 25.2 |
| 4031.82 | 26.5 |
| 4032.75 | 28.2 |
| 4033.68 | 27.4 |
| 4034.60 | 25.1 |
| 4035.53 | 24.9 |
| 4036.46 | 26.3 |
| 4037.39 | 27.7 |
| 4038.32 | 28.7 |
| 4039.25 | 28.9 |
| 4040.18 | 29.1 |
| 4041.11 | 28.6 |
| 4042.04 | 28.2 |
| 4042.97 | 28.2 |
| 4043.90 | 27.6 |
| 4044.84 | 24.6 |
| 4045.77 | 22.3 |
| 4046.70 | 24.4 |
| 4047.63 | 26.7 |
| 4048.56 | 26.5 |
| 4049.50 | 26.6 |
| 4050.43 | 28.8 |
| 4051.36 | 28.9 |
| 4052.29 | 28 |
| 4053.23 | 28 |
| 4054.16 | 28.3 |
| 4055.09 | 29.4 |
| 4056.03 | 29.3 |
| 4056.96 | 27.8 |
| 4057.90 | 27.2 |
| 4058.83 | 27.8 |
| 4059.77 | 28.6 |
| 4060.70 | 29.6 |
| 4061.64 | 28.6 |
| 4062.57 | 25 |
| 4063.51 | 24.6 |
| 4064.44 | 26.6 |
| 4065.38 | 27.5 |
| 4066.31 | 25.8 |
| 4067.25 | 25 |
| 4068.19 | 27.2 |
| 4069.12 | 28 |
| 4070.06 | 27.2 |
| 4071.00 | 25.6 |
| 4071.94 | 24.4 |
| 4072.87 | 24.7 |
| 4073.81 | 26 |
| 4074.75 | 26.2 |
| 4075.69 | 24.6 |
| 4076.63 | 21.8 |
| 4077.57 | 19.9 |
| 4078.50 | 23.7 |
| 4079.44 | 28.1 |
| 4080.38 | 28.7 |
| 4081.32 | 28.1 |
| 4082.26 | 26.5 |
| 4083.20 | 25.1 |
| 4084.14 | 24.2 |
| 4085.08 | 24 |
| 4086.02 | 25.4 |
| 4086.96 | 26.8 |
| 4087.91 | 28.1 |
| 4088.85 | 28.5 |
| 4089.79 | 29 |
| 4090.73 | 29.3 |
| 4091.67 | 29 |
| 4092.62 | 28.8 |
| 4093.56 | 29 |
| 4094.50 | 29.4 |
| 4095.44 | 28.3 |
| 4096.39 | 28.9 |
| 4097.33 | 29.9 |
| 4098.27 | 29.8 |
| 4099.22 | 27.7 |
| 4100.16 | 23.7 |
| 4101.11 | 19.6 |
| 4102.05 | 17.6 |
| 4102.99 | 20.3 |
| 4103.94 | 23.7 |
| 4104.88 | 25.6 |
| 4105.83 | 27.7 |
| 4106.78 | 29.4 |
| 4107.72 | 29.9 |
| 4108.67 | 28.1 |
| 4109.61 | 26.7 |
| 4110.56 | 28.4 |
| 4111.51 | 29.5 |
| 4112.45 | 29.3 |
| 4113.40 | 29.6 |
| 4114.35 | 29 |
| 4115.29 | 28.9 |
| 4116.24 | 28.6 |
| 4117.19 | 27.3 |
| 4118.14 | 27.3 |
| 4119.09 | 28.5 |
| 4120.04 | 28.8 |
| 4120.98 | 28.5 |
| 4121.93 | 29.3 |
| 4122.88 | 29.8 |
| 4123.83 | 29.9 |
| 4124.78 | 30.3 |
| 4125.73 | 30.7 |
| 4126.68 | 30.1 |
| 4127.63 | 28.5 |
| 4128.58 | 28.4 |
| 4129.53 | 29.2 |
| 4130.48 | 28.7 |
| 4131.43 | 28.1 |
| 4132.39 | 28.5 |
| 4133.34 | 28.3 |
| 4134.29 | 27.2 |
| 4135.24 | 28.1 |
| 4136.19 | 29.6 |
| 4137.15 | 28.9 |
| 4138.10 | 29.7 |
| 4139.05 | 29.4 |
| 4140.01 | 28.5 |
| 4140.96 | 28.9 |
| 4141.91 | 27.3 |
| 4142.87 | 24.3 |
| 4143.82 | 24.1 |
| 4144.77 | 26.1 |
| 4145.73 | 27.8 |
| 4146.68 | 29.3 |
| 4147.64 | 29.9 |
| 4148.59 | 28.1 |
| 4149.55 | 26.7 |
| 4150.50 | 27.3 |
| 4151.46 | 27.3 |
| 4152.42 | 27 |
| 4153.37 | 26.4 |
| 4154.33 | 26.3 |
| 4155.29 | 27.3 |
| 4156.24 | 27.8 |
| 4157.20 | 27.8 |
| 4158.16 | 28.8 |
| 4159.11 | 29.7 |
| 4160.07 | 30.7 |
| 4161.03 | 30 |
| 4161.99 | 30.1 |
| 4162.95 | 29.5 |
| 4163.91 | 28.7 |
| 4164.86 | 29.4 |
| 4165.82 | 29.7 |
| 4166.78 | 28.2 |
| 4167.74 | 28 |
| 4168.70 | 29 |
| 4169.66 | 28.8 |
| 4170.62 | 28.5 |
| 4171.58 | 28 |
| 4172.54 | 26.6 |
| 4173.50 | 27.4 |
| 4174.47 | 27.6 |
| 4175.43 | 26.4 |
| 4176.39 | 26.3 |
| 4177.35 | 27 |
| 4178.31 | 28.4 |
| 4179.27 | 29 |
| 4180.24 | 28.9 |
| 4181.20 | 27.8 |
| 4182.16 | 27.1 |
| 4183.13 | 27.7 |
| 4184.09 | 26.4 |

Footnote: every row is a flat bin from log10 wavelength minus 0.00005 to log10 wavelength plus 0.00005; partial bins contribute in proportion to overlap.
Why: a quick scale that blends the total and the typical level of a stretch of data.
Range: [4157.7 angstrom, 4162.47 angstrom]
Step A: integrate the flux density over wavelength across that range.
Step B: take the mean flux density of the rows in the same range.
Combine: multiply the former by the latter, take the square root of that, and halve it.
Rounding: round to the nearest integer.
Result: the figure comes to 33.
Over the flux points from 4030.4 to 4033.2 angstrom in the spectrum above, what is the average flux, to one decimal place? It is 26.6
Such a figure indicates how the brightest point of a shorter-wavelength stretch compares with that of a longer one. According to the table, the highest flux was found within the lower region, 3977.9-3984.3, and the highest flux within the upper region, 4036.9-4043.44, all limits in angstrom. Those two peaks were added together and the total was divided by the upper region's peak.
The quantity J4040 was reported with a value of 1.95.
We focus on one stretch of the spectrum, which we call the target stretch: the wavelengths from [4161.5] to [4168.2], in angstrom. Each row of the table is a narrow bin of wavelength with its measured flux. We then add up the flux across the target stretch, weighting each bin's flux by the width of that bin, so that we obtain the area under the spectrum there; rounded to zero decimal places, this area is 195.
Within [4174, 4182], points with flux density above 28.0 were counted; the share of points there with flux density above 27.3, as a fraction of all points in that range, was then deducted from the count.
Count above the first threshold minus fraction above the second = 2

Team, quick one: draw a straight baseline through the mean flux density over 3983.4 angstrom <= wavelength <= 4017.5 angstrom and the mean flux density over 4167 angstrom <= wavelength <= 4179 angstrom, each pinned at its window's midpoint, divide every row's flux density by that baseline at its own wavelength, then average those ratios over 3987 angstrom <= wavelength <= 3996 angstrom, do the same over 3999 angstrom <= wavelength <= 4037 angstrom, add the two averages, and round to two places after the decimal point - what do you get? 2.04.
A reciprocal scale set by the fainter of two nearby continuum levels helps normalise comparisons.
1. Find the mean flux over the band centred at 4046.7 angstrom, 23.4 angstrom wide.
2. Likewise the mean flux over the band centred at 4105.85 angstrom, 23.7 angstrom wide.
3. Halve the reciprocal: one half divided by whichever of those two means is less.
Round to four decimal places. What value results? 0.0185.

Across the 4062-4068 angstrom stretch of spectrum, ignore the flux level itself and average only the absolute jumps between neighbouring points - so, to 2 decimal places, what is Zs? 1.16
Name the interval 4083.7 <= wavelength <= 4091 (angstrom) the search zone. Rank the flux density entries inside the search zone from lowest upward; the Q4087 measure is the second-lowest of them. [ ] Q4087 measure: 24.2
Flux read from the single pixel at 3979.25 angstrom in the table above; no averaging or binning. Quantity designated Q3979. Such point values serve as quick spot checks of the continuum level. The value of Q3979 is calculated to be 26.7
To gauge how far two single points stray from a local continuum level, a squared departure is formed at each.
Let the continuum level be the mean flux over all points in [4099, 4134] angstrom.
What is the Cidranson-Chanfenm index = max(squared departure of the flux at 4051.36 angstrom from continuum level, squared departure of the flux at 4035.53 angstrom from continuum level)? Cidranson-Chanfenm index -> 7.6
